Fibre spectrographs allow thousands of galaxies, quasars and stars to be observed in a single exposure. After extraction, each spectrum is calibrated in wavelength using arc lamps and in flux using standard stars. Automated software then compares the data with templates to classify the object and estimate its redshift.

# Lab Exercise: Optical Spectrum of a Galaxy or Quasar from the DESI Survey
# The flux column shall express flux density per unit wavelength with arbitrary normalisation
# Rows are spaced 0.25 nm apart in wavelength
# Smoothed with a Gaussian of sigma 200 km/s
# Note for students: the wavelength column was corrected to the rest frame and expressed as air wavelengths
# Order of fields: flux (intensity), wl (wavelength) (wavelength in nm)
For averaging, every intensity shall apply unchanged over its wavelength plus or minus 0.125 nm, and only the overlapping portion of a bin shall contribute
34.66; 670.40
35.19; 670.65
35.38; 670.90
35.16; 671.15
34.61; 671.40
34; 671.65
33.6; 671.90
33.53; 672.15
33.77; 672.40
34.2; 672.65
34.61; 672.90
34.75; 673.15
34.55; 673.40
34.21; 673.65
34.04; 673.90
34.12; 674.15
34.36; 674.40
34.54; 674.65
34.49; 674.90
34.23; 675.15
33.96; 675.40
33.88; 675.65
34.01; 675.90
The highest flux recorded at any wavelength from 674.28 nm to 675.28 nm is 34.54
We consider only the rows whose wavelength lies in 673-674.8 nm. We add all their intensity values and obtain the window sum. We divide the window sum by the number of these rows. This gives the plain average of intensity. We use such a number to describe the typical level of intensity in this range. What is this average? 34.37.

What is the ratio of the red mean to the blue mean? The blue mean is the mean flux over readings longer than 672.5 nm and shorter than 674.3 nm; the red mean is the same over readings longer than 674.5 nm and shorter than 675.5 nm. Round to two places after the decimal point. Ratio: 1.00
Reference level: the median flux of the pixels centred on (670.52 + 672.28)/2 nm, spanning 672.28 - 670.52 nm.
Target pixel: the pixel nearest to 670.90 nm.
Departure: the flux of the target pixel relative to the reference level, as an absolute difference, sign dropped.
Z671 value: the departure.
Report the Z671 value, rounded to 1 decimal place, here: 0.8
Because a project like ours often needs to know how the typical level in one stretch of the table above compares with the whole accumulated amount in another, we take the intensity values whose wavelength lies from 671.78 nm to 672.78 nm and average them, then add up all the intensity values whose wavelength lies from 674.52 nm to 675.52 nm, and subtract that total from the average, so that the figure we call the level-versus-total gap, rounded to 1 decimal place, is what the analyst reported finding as -103.4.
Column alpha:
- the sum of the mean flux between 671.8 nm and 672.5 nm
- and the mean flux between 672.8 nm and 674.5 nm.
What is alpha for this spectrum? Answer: 68.0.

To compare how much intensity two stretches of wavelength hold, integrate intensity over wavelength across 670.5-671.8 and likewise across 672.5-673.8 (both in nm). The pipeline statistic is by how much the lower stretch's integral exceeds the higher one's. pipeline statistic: 0.5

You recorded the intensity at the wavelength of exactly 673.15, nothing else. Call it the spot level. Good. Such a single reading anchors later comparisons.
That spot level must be 34.75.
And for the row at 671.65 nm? 34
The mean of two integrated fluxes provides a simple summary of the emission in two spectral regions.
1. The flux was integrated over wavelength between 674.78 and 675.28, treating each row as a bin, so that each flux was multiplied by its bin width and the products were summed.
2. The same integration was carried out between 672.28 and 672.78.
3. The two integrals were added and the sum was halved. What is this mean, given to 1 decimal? 17.1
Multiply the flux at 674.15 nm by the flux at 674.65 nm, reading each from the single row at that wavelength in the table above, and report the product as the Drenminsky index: 1179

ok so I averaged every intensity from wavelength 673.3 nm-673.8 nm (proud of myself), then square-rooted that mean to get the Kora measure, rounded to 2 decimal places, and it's 5.86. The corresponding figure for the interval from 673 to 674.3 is 5.86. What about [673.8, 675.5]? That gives 5.85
